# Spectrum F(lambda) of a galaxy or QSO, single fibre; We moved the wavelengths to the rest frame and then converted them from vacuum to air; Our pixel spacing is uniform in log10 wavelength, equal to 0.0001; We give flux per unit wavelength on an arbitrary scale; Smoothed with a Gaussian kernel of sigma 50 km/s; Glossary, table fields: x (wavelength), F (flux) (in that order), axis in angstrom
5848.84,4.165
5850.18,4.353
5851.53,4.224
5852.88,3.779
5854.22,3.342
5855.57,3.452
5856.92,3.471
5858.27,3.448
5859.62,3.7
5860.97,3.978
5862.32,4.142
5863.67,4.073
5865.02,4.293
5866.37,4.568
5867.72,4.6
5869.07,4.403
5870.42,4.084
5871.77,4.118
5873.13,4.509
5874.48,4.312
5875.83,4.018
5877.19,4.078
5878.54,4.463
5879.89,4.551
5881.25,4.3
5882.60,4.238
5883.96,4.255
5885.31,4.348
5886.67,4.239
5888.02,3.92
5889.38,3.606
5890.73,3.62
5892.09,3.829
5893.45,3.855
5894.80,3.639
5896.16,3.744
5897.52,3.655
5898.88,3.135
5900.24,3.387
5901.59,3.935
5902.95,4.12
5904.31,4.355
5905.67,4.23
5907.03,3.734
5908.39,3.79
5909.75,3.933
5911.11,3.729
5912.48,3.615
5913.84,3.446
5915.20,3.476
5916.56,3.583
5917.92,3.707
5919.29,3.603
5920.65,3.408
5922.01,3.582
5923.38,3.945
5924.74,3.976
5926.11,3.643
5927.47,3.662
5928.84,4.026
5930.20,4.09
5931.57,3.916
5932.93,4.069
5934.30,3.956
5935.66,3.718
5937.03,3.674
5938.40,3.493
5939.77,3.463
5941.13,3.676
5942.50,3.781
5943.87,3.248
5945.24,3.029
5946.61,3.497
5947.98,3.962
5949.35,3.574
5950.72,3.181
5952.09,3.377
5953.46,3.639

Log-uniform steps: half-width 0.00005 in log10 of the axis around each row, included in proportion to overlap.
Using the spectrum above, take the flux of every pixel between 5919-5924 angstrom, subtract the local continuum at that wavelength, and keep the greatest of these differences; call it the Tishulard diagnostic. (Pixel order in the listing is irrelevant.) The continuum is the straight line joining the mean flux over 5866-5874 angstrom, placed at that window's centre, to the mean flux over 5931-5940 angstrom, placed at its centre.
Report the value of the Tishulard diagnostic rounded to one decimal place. 0.1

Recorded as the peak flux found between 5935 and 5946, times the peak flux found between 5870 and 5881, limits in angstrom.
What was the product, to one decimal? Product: 17.2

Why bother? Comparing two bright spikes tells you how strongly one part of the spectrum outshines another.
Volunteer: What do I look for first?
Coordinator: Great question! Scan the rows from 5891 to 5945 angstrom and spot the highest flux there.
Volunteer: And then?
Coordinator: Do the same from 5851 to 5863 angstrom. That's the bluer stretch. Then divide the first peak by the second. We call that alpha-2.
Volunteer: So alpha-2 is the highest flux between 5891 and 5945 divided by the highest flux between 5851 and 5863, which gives 1.031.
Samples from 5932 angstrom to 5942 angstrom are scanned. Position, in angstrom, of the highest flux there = 5932.93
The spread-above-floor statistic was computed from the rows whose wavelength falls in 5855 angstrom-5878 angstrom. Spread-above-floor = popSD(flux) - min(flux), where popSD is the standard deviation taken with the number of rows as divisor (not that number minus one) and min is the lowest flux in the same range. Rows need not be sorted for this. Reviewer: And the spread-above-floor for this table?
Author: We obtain -3.09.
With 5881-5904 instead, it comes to -2.80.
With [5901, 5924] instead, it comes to -3.14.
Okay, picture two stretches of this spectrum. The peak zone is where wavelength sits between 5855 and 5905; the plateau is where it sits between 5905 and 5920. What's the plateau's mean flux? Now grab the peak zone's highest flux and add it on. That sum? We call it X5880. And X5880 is 8.31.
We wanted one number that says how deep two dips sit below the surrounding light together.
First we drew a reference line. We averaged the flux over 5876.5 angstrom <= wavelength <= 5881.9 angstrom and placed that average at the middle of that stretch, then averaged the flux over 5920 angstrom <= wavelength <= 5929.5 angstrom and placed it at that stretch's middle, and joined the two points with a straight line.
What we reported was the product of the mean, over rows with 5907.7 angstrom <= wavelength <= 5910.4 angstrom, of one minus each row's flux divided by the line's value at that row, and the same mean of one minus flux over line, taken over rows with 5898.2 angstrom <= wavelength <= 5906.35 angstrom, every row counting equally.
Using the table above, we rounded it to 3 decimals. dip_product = 0.001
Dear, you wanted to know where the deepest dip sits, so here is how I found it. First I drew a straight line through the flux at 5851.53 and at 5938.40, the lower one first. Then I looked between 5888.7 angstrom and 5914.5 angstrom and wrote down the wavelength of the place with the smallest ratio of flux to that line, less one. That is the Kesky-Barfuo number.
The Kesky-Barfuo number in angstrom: 5898.88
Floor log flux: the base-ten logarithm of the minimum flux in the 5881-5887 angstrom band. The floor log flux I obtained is 0.63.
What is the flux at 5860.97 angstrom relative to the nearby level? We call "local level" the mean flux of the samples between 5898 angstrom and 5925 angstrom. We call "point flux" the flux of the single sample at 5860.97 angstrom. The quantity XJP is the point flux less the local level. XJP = 0.2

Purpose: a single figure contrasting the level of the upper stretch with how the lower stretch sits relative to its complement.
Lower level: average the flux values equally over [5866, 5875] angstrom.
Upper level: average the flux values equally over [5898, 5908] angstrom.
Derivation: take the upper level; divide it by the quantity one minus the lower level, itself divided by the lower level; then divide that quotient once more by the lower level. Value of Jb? -1.14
